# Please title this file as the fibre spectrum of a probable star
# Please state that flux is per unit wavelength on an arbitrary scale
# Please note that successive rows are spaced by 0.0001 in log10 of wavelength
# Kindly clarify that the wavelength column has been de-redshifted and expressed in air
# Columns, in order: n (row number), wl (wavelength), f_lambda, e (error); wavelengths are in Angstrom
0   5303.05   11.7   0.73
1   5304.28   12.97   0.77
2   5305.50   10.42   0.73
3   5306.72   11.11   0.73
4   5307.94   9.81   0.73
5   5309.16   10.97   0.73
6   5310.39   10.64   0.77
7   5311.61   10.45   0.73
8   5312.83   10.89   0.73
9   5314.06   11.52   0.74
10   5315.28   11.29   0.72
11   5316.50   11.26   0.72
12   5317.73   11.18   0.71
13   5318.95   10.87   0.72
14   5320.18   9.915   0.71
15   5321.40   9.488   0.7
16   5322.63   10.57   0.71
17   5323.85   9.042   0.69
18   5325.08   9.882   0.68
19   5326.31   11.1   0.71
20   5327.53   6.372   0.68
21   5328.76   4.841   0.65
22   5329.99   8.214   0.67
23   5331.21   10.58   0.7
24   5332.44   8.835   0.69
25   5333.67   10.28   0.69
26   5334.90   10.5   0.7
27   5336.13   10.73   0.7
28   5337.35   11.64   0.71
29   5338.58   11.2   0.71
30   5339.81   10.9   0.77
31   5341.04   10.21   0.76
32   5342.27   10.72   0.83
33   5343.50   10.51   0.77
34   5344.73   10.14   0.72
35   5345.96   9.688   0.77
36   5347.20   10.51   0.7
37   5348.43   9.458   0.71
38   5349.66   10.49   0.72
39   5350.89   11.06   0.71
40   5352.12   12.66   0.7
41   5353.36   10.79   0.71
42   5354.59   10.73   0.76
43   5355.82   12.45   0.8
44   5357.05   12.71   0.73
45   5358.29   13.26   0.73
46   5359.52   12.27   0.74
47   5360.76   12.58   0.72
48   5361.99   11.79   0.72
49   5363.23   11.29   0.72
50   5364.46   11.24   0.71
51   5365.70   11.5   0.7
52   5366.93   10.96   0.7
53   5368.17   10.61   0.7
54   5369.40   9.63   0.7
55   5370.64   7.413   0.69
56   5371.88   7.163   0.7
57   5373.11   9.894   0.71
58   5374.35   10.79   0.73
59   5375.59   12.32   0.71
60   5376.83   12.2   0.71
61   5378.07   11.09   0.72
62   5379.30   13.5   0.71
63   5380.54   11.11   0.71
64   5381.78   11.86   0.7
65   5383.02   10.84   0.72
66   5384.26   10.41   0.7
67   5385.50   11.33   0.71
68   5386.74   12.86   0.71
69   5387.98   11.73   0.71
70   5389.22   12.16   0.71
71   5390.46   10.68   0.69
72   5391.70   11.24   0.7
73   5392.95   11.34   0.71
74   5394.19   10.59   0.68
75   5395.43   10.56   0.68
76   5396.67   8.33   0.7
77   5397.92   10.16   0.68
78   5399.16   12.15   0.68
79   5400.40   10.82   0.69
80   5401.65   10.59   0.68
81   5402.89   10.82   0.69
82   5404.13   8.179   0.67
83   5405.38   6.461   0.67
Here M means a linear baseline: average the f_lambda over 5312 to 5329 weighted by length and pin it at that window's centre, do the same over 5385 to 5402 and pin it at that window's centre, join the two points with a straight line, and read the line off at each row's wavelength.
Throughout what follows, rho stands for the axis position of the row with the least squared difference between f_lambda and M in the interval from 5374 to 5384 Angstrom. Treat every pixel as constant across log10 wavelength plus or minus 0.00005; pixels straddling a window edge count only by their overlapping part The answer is 5374.35 Angstrom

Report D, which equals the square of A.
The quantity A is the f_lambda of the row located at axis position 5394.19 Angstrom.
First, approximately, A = 10.59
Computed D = 112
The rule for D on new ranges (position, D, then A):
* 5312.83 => 119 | 10.89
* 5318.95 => 118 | 10.87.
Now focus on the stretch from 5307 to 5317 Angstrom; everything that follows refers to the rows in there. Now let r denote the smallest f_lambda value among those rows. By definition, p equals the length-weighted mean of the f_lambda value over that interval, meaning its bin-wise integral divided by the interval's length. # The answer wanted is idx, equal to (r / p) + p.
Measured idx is 11.8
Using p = 10.9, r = 9.81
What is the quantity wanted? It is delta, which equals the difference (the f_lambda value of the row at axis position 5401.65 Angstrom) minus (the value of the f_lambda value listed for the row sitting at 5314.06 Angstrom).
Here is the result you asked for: -0.9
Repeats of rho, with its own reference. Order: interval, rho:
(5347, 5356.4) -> 5349.66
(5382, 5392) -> 5383.02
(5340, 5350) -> 5341.04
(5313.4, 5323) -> 5320.18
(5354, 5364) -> 5354.59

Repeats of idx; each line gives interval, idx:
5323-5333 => 9.2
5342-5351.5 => 11.2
